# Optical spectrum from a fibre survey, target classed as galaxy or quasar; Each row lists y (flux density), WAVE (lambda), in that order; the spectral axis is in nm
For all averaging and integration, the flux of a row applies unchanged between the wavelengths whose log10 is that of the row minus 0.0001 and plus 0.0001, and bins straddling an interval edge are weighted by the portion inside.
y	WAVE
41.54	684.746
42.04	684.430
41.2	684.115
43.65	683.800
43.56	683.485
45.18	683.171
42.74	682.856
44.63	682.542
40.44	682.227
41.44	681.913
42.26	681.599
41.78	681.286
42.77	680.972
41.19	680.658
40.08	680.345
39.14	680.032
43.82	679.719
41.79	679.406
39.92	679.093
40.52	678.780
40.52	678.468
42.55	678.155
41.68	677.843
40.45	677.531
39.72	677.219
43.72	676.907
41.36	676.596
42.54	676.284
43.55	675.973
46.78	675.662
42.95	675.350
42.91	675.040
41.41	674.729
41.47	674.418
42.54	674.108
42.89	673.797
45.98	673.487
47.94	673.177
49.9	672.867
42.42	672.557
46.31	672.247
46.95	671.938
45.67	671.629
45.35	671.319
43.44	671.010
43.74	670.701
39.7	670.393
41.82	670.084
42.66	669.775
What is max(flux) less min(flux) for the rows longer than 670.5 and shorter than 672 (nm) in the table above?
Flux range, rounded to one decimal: 3.5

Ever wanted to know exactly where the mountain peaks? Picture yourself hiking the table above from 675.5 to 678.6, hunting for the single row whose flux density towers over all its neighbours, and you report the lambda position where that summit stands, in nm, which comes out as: 675.662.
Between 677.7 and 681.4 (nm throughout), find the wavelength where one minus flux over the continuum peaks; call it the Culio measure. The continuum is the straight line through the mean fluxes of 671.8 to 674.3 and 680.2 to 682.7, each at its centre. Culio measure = 680.032 nm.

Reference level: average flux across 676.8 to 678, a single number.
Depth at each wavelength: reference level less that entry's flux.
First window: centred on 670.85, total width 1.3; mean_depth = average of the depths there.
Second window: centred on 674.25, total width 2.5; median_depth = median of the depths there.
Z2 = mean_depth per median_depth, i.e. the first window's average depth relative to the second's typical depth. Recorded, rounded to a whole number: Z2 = 1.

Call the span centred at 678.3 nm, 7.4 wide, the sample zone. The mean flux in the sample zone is 41.9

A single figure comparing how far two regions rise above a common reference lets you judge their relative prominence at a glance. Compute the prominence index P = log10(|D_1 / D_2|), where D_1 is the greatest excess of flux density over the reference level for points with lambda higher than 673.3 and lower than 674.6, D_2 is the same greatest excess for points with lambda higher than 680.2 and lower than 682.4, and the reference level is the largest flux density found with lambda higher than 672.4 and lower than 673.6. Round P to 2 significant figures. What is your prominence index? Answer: -0.26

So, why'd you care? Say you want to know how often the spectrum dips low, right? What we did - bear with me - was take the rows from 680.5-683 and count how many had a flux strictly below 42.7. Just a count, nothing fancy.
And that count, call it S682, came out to 5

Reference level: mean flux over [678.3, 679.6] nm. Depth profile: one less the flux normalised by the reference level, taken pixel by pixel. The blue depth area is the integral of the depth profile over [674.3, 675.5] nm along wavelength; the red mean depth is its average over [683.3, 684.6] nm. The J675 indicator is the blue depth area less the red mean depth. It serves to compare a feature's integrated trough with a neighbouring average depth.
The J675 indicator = 0.00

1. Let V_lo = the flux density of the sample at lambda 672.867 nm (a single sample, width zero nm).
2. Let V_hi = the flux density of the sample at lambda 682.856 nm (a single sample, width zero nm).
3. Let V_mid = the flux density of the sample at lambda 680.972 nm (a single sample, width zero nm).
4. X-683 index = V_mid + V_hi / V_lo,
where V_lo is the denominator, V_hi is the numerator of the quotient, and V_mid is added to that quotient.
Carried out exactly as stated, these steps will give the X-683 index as 43.6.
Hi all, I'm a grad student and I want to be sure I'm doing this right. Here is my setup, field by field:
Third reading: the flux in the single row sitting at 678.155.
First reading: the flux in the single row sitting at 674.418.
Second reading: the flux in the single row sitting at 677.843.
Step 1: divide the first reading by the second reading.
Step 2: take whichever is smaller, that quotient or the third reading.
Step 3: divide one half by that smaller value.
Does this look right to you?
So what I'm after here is 0.50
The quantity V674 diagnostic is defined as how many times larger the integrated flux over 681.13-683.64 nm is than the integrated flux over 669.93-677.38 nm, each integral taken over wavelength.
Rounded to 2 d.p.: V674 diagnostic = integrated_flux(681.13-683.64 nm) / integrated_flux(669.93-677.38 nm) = 0.33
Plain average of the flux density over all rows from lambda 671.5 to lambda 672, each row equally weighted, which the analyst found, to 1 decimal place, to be 46.3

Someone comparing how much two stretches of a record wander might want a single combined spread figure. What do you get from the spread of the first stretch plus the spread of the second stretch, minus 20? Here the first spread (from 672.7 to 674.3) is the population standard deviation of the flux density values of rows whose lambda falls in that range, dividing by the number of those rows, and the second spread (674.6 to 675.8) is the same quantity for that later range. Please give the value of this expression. -15.2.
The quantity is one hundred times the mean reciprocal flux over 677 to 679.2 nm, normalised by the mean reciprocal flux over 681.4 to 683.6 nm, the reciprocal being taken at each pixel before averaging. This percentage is 105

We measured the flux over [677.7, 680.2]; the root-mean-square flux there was 41.3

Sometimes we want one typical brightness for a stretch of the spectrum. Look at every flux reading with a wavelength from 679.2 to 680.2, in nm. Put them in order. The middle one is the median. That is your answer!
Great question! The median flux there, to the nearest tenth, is 41.8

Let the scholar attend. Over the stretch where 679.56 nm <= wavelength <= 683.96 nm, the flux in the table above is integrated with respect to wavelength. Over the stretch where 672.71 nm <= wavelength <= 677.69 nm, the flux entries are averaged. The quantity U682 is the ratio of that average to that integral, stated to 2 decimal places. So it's 0.23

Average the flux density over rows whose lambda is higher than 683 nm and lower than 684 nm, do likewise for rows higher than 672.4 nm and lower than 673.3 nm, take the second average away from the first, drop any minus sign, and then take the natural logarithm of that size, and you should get 1.0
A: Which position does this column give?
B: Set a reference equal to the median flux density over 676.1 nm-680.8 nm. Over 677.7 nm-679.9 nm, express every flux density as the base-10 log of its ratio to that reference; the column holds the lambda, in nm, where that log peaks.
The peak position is 679.719 nm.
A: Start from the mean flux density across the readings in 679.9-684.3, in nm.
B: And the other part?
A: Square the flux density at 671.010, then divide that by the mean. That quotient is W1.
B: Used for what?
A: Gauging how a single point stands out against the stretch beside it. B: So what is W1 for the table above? 45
